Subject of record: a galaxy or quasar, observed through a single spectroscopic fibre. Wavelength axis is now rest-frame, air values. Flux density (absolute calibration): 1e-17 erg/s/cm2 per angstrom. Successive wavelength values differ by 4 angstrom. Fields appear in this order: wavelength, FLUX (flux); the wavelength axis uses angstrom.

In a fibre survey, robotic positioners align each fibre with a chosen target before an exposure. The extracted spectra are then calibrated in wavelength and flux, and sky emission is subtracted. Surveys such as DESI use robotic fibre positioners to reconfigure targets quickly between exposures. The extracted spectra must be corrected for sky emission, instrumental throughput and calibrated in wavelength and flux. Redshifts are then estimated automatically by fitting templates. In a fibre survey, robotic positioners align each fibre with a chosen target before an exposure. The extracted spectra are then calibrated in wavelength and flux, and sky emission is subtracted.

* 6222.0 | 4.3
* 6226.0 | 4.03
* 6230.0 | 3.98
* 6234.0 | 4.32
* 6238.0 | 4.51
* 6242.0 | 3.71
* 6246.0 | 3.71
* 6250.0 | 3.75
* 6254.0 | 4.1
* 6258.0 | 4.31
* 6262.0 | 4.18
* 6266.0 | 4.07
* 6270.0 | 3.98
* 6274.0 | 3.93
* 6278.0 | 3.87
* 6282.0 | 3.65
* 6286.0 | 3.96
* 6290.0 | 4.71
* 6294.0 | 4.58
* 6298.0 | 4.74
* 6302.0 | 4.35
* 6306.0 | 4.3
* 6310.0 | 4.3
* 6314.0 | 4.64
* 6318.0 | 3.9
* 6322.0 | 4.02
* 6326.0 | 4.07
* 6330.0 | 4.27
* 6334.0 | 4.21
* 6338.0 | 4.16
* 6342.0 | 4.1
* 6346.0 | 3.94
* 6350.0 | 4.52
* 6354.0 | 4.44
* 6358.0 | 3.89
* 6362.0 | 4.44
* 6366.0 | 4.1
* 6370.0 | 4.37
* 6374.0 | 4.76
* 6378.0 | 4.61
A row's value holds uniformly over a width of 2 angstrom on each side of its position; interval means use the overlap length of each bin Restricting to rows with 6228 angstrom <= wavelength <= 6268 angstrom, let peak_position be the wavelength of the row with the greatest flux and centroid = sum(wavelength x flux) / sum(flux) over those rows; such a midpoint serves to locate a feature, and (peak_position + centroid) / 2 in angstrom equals 6243.0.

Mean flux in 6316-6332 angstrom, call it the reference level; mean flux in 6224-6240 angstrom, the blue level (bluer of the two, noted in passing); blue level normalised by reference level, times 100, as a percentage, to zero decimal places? 104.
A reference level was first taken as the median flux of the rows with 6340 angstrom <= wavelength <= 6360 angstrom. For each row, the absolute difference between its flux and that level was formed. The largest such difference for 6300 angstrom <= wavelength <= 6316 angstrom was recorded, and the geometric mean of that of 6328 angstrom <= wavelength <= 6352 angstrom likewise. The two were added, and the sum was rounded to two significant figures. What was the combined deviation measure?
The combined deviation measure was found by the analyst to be 0.54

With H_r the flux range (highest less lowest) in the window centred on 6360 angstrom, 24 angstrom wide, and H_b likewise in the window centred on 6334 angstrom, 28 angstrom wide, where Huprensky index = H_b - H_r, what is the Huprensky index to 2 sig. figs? -0.30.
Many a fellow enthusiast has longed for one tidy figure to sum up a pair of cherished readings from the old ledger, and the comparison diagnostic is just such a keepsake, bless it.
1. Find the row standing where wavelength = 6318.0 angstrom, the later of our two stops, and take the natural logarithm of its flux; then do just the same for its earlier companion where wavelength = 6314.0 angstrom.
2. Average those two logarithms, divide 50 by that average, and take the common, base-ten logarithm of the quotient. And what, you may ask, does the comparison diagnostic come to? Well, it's 1.54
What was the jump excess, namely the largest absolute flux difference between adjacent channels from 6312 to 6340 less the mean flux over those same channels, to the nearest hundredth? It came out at -3.44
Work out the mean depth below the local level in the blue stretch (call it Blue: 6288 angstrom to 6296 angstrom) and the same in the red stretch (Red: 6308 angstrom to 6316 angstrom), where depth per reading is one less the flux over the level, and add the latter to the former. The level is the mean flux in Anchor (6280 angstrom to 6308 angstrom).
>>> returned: -0.11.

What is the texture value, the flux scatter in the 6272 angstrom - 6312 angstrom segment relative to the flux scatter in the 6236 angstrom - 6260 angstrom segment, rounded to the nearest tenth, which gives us 1.1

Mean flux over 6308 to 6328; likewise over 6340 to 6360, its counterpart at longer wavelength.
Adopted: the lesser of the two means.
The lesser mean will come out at 4.18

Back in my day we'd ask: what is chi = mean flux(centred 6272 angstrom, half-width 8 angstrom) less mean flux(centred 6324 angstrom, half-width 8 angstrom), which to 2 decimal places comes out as -0.10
